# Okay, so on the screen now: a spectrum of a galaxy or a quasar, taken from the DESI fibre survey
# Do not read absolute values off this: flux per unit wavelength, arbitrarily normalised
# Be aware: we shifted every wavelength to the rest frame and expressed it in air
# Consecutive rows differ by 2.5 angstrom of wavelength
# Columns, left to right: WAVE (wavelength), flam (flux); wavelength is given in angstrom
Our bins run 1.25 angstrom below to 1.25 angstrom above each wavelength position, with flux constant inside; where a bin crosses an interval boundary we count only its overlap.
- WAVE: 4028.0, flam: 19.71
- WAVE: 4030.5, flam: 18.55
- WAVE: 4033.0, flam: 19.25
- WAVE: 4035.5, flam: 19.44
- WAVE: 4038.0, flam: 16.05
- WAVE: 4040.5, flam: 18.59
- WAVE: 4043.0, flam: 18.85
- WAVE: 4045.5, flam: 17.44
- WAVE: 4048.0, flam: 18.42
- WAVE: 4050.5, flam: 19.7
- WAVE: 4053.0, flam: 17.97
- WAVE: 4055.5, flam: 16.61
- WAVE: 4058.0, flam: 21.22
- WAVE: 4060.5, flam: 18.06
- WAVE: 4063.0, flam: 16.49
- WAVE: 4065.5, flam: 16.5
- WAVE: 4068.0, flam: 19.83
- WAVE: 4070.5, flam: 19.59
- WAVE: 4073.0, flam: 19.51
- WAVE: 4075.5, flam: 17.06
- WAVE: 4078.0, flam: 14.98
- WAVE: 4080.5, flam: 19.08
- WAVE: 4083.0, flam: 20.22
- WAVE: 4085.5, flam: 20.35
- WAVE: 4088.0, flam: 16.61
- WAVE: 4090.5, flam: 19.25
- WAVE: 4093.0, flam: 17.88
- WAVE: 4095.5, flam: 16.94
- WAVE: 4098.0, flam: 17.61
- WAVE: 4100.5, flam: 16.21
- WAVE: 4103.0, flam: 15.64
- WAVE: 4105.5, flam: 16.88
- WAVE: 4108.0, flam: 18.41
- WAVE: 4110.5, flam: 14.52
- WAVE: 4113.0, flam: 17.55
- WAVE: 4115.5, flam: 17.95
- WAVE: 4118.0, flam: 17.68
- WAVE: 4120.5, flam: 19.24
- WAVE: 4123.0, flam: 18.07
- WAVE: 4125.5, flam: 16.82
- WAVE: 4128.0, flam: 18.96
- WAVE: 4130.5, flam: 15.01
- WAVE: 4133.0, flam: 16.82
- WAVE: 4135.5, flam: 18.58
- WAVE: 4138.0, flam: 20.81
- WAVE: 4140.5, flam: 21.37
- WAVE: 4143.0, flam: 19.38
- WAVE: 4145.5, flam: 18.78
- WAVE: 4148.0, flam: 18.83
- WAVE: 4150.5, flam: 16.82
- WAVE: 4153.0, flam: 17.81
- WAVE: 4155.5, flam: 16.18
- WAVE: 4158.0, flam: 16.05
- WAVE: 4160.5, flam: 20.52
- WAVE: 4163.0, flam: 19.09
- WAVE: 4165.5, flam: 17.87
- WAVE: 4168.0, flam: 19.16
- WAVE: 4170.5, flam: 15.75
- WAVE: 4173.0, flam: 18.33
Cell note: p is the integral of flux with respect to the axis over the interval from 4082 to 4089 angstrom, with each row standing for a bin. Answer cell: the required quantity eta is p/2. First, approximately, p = 134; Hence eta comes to 67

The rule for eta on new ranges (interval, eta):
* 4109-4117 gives 67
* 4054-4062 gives 74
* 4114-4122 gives 73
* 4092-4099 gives 61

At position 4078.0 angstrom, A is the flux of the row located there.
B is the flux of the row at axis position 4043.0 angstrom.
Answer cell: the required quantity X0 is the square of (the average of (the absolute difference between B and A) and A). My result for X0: 89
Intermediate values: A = 14.98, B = 18.85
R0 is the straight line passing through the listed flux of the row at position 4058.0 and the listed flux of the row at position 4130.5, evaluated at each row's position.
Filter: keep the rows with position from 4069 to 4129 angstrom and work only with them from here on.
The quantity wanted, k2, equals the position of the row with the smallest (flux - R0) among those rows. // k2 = 4078.0 angstrom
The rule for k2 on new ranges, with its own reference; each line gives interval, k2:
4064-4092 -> 4078.0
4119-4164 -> 4130.5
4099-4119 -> 4110.5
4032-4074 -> 4038.0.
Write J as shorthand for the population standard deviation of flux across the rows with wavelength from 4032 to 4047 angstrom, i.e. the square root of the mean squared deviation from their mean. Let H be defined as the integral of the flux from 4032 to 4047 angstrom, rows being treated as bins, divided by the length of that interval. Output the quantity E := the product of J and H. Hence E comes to 22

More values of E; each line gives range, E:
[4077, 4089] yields 39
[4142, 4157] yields 21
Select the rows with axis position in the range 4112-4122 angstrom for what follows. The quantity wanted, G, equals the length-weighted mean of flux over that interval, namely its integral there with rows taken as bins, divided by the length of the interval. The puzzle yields 18.1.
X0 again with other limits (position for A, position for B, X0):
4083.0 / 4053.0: 126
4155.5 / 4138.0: 108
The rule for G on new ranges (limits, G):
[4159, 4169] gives 19.1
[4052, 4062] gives 18.4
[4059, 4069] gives 17.8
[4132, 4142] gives 19.5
